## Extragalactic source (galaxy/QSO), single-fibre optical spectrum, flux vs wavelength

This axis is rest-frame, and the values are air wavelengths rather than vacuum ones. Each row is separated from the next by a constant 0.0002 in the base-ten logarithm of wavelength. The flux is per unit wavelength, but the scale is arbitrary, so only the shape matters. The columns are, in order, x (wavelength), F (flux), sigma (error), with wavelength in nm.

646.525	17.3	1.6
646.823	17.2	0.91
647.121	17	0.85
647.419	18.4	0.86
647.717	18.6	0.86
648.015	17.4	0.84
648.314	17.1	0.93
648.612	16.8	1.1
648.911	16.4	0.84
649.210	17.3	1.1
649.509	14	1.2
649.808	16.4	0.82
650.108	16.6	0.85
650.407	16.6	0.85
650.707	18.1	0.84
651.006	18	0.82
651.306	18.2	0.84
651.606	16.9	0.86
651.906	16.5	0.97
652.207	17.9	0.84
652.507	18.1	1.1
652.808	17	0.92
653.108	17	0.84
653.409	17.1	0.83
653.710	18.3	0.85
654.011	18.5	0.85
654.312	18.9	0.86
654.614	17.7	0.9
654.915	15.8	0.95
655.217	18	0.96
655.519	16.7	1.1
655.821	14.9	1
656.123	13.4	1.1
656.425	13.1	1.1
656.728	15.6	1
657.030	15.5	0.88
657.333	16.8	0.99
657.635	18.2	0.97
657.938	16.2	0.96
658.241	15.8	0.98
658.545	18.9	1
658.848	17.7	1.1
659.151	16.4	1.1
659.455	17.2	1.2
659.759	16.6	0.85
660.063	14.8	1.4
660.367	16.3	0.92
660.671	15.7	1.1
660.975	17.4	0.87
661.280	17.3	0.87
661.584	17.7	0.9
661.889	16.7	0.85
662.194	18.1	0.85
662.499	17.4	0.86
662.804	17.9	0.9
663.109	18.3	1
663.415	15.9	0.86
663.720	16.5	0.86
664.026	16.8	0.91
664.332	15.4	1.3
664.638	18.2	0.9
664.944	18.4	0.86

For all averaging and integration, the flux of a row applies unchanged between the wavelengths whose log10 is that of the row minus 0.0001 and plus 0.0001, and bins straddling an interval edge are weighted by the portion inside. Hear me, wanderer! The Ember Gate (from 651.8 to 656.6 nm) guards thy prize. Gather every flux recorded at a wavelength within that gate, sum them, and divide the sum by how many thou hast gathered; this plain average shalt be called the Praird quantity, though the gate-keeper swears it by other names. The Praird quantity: 16.8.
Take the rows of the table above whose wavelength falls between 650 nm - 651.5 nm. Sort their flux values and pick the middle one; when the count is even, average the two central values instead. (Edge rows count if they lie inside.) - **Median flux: 18.0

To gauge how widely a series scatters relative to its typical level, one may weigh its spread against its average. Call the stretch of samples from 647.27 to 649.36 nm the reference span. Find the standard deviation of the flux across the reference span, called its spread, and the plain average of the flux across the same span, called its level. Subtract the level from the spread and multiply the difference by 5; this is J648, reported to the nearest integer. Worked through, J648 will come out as -83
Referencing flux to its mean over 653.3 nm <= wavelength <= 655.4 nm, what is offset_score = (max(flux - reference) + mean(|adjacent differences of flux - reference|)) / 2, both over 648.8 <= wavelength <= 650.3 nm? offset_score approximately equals 0.6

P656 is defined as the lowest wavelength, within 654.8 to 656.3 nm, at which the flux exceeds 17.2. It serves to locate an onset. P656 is 655.217 nm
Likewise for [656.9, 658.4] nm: 657.635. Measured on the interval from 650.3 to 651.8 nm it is 650.707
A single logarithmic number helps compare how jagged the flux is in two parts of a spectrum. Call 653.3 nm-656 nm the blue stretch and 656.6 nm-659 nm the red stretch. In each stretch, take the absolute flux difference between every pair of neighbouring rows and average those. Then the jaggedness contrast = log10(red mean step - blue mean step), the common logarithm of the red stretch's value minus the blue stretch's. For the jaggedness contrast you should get -1.1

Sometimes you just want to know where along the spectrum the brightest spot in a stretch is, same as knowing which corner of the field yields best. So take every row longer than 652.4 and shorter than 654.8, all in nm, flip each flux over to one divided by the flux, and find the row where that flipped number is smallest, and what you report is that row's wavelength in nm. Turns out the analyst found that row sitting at 654.312 nm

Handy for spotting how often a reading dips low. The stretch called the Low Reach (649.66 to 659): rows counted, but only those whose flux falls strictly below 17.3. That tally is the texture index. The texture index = 18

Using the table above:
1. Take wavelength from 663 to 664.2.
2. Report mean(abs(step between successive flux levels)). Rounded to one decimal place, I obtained 1.1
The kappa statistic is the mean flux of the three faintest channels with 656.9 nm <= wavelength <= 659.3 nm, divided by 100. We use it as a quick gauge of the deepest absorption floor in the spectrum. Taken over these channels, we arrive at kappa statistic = 0.158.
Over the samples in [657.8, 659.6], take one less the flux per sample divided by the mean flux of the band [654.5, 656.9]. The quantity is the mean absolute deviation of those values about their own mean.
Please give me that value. 0.058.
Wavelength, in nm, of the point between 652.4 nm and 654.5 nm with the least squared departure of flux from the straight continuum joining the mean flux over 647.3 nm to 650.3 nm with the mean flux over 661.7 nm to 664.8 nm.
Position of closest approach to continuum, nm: 653.108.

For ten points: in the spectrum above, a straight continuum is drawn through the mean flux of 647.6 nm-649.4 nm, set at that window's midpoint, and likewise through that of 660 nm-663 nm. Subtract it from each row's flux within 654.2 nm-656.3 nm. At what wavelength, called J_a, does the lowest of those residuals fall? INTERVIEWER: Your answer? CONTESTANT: 656.123 nm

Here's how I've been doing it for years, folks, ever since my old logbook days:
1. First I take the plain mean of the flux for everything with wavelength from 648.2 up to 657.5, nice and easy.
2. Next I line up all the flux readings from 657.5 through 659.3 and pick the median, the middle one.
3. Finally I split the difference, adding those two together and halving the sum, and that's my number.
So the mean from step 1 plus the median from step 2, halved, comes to 16.9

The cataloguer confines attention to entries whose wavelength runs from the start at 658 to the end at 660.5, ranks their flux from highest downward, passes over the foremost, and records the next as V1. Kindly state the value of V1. 17.7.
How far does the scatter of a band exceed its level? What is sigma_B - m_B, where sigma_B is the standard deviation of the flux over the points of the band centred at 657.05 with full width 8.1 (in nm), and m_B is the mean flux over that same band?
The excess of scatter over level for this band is -15.1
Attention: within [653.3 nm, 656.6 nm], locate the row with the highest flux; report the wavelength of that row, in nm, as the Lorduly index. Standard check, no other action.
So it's 654.312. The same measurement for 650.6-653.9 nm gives 653.710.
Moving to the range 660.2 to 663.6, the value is 663.109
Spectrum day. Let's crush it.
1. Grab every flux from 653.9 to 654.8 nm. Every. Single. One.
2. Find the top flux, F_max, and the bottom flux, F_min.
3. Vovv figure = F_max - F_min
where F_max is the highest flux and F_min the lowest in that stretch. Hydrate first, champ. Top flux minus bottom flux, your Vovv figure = 1.20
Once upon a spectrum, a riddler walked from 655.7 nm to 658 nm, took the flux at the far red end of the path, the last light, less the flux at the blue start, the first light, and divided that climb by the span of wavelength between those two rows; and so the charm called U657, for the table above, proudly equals 0.6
